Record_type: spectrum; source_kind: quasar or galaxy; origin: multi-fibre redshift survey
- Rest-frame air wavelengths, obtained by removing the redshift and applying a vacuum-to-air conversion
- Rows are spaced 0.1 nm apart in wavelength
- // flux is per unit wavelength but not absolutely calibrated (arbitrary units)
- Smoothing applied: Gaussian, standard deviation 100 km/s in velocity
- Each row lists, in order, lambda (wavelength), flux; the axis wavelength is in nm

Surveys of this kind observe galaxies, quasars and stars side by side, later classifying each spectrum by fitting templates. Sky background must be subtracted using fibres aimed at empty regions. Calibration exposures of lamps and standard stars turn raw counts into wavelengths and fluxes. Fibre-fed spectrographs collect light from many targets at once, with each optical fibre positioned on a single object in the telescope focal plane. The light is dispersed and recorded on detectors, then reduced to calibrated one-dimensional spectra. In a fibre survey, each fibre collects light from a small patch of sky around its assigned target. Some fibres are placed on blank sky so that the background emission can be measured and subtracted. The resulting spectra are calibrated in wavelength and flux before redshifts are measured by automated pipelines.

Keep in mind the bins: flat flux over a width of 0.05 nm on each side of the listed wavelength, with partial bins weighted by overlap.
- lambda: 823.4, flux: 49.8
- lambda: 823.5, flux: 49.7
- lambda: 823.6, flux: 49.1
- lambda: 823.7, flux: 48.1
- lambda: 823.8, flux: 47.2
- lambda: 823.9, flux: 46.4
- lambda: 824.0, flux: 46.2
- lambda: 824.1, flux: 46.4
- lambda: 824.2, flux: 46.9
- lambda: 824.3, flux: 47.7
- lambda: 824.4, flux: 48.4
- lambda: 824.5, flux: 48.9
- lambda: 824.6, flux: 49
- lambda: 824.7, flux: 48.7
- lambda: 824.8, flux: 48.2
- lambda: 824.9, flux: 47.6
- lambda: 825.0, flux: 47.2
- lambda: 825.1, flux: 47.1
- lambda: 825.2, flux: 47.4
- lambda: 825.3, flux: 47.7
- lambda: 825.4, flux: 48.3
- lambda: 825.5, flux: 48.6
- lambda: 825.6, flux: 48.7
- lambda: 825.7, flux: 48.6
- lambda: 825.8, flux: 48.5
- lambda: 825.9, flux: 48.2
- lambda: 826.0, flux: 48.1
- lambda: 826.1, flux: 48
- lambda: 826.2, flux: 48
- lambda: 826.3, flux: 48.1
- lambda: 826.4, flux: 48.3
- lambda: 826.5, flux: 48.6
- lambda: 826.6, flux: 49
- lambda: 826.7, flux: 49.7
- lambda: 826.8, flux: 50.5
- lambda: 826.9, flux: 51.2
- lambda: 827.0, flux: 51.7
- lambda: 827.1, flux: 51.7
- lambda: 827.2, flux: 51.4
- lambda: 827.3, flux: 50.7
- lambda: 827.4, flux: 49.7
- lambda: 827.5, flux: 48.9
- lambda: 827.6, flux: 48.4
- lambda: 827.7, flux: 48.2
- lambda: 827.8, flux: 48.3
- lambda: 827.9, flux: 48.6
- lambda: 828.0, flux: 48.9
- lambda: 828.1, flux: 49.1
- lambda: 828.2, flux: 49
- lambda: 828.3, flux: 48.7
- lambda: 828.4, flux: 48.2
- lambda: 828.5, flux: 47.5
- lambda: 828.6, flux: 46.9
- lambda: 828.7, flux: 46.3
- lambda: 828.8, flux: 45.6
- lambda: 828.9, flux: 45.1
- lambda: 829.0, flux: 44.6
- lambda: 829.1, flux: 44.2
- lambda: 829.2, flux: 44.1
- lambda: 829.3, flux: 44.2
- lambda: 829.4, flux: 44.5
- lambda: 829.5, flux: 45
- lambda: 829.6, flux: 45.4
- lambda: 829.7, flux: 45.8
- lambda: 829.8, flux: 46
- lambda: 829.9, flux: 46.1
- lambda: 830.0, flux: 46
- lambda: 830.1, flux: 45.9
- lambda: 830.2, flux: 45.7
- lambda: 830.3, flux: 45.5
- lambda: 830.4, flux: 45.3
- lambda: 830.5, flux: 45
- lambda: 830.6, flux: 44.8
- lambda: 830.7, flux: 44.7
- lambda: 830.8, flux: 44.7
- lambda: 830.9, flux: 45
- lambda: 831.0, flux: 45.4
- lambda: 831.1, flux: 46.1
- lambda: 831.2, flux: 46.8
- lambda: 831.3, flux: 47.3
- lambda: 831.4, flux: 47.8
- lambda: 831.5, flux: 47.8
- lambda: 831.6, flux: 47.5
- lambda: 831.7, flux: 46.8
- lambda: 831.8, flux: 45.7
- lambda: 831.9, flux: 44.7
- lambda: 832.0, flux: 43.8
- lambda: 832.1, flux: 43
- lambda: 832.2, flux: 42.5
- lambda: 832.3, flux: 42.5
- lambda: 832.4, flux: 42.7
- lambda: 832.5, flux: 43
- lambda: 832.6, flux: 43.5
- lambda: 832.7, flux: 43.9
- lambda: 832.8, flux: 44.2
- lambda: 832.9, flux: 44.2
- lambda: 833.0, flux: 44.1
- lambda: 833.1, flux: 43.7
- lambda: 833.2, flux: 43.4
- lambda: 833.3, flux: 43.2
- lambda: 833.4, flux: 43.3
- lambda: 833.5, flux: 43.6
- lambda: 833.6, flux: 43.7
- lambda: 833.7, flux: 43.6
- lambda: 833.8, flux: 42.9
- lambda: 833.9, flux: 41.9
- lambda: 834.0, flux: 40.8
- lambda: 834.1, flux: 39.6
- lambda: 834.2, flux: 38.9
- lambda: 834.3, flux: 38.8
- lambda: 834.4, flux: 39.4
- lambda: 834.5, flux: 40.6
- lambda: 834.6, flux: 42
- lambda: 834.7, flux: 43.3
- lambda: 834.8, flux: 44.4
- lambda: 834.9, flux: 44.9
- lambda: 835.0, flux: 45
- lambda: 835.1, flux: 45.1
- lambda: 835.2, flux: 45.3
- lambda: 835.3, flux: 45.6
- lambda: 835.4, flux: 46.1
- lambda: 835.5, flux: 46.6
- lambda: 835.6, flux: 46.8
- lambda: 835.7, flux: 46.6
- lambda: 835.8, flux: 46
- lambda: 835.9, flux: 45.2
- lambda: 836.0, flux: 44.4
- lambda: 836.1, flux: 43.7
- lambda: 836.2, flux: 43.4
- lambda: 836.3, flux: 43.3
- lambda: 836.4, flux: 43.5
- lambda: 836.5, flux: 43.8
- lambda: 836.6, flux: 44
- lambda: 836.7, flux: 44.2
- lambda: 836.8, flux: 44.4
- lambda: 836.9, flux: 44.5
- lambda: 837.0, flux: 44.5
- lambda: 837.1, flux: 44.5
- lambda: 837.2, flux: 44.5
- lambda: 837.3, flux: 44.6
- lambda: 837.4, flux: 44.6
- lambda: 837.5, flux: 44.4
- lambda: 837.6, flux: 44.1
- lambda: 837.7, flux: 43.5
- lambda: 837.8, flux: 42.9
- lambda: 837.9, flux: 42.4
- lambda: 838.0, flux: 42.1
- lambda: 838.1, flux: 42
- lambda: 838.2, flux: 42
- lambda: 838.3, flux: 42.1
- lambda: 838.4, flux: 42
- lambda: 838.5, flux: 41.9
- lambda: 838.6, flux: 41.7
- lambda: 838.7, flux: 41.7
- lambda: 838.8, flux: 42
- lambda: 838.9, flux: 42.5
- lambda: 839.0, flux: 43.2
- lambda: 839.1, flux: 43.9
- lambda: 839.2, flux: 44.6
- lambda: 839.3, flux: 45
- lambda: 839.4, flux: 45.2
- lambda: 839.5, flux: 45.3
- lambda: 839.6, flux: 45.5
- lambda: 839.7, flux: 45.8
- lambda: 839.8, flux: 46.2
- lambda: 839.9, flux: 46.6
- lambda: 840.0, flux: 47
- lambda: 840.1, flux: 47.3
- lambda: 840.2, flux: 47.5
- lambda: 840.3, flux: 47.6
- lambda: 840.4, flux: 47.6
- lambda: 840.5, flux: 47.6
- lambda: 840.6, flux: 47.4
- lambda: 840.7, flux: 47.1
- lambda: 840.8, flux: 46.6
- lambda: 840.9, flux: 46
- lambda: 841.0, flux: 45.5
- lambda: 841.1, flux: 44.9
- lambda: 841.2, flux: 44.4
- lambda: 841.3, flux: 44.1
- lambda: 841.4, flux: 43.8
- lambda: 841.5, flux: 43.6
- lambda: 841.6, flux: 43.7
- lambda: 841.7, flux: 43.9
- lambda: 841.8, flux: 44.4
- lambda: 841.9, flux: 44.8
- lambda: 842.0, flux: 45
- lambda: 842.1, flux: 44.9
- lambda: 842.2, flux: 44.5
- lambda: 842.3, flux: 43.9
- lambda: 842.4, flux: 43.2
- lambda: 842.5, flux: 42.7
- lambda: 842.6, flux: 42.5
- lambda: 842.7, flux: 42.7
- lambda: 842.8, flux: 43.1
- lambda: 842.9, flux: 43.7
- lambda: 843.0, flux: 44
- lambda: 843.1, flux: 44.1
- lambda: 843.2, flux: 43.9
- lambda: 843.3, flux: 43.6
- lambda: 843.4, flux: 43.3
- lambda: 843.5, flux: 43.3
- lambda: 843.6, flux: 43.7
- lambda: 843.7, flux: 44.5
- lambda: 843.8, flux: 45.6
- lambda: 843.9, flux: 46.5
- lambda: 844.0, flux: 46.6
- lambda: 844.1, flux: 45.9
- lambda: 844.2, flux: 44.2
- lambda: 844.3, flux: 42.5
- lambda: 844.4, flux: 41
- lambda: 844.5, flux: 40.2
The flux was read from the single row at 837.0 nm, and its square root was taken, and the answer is 6.67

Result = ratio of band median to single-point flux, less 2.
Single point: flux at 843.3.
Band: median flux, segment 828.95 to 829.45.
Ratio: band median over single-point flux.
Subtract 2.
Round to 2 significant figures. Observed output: -0.99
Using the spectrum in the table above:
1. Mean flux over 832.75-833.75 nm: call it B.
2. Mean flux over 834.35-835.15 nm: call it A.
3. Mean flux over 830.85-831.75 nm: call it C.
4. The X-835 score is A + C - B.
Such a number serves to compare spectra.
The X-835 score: 46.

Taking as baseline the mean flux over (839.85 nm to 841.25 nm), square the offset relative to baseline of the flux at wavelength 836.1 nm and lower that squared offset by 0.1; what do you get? 8.6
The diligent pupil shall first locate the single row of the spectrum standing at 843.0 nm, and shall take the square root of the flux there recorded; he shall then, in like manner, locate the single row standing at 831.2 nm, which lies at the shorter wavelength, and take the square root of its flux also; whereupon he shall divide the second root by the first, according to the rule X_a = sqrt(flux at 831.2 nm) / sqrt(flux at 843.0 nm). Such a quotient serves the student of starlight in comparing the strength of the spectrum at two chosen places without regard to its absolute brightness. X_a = 1.03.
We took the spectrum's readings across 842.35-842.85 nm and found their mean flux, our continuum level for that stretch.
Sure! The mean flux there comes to 42.8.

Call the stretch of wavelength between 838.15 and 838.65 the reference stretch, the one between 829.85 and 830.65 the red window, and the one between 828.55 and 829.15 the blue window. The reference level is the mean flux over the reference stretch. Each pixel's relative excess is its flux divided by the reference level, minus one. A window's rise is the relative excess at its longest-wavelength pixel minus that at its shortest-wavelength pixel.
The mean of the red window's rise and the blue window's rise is -0.048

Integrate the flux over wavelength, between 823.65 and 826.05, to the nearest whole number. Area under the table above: 115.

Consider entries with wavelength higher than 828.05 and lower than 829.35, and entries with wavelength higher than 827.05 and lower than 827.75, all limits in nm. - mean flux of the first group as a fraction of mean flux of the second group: 0.931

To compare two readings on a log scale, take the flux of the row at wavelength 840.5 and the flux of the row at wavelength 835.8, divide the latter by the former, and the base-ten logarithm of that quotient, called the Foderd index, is -0.015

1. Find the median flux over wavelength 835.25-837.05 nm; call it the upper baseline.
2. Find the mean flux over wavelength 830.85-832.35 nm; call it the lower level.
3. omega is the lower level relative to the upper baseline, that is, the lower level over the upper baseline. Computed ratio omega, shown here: 1.02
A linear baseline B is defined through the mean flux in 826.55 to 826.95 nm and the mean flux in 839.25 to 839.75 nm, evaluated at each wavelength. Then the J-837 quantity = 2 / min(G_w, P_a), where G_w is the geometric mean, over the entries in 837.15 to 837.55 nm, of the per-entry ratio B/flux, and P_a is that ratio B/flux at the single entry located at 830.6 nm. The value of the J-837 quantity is 1.93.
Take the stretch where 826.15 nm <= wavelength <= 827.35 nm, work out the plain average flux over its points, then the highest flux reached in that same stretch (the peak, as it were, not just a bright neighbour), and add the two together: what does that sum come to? 102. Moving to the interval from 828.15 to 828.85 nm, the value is 96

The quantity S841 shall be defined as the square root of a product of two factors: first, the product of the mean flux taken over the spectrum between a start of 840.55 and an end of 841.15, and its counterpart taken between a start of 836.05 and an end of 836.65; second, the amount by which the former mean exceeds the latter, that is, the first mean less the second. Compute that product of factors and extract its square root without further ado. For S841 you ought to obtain 73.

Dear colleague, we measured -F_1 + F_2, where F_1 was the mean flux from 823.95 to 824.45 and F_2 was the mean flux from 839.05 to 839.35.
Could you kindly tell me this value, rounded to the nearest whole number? -3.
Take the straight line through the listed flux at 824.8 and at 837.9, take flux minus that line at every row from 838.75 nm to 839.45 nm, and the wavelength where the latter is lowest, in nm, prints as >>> 838.8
